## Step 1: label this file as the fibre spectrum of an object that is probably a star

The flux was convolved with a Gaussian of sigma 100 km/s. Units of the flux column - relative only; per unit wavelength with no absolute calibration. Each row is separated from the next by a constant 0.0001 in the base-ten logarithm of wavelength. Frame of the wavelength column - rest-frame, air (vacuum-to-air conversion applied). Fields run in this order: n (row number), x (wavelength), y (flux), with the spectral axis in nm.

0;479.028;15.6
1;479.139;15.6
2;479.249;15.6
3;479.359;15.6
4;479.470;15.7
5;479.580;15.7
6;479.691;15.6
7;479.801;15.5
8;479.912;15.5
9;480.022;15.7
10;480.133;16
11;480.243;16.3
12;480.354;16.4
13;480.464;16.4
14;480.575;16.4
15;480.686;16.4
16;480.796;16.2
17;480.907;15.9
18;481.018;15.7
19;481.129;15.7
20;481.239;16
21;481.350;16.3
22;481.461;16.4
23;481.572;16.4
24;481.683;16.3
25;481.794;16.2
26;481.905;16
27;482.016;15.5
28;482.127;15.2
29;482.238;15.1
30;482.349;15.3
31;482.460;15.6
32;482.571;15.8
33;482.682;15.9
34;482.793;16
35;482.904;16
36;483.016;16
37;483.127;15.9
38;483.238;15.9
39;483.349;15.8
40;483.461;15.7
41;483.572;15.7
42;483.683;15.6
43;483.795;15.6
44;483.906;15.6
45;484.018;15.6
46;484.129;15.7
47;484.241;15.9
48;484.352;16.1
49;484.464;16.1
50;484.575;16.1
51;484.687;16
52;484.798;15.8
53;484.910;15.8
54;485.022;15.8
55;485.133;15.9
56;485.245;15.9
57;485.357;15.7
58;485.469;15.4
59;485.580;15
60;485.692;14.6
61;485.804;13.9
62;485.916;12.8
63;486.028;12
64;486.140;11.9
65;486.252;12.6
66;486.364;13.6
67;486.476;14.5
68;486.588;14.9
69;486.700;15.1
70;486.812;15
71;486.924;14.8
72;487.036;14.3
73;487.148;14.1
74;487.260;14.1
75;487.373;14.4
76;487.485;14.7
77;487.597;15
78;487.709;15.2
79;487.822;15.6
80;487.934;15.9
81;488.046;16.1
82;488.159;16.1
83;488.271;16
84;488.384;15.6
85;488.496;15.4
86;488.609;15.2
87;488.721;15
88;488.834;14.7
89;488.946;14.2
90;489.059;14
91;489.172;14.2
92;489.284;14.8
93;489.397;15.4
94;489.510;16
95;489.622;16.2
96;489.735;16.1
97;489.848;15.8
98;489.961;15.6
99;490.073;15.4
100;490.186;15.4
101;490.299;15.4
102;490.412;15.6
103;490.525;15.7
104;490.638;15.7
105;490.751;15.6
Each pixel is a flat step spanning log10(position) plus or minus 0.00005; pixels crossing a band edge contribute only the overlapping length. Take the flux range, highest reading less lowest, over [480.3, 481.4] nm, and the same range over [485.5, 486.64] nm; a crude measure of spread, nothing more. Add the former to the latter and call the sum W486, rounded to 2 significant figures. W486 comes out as 3.8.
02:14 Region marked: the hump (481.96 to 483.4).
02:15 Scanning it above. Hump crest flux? 16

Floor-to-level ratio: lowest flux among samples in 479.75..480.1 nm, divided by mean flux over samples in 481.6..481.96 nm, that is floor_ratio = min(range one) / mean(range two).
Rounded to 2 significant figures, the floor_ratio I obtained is 0.96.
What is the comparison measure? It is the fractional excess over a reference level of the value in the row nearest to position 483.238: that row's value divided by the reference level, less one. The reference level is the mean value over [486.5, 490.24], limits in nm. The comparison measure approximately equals 0.049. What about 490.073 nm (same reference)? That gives 0.016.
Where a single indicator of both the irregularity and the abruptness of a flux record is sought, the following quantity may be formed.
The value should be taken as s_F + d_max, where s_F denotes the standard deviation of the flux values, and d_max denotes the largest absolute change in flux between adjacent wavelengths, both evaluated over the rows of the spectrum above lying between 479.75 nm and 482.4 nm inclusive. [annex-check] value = 0.9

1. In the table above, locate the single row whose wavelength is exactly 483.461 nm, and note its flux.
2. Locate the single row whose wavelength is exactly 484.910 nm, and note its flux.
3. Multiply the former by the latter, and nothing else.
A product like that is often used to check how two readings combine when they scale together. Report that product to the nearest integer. 248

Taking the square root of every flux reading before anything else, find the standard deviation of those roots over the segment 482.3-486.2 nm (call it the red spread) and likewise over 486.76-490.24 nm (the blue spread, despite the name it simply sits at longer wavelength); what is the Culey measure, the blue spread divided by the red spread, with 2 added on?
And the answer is 2.6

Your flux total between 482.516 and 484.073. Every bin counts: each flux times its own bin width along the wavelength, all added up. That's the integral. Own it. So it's 24.6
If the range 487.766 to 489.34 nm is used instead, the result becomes 23.9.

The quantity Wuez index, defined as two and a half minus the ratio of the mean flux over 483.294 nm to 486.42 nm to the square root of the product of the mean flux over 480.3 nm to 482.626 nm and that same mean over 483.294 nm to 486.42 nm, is 1.53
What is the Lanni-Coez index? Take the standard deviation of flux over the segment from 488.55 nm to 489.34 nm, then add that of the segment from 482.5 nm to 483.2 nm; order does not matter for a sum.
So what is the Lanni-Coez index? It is 0.5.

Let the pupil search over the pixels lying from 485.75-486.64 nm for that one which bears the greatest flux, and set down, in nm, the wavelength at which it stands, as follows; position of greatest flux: 486.588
